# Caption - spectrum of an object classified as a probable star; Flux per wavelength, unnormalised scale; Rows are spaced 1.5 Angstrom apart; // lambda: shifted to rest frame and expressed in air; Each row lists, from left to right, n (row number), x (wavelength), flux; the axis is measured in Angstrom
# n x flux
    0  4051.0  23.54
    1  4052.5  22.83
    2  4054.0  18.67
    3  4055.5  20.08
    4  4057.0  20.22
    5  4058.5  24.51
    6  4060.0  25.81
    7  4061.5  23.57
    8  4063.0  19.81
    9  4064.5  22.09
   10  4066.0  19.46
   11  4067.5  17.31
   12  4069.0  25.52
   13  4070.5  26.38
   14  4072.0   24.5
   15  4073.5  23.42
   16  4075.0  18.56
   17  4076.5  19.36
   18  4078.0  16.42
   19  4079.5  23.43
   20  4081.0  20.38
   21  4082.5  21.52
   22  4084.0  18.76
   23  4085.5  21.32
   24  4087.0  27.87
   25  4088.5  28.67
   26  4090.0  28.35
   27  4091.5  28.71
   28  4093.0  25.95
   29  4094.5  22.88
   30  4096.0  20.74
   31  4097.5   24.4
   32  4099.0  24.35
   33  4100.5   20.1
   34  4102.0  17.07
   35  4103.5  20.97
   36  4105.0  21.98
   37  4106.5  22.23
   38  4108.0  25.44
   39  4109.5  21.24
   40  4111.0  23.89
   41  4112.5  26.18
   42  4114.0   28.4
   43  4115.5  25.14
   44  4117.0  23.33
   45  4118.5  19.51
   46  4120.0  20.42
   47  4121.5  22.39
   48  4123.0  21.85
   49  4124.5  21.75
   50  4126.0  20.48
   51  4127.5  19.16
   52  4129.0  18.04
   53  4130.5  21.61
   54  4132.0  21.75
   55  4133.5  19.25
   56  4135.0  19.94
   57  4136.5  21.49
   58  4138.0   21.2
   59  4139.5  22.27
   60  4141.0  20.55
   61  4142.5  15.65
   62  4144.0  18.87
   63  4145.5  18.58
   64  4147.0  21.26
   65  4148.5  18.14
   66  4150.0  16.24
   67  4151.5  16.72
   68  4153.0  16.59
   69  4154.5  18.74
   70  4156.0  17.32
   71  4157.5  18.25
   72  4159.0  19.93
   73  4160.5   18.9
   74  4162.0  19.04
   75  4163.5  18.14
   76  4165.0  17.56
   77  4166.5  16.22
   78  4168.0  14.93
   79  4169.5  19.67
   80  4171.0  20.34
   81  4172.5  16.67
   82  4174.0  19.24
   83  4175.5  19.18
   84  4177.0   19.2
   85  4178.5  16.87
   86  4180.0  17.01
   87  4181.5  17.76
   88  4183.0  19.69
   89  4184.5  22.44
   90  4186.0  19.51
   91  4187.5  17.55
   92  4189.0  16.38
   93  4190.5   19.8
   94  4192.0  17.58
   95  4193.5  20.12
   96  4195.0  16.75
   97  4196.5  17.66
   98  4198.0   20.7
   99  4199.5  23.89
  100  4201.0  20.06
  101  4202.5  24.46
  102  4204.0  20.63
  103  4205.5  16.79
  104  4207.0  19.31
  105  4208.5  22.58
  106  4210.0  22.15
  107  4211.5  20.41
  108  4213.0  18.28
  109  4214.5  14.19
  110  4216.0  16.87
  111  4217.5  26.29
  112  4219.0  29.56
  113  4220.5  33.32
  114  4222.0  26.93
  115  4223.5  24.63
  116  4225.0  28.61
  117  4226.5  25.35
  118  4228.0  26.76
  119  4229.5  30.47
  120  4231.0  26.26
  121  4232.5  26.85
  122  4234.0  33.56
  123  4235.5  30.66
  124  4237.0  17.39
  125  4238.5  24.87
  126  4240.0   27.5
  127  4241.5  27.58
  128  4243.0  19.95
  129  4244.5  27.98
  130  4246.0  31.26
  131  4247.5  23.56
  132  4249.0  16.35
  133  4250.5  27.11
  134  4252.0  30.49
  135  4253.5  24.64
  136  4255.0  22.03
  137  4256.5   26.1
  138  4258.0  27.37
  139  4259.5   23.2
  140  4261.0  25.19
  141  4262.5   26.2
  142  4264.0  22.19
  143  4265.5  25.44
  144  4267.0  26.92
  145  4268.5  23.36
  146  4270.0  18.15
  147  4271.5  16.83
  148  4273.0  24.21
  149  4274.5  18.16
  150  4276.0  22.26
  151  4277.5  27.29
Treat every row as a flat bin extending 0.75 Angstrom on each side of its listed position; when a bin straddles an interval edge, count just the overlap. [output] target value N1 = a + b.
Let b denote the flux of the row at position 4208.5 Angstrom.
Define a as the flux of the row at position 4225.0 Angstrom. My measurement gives 51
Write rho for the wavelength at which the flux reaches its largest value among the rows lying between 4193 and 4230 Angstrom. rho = 4220.5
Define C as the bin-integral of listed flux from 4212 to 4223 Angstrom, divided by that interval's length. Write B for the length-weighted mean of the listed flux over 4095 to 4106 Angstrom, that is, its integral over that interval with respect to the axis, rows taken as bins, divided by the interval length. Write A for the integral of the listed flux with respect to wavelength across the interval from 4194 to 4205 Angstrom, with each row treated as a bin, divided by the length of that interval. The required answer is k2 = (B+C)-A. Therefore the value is 25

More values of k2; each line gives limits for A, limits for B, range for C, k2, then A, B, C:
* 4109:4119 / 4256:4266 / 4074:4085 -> 21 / 24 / 25.1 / 19.9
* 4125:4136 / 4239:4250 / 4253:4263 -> 30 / 20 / 24.9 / 24.9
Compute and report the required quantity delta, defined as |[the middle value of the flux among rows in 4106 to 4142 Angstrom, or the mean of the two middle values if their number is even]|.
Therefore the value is 21.7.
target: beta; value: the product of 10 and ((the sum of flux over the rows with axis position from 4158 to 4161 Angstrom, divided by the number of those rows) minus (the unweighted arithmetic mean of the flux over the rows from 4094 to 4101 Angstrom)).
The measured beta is -31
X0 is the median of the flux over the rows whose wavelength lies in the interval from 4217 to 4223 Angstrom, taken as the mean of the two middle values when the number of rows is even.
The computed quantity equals 28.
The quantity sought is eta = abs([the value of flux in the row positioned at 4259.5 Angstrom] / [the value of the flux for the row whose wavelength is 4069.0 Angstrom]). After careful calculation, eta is 0.91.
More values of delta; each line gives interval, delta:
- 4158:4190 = 18.9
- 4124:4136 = 20.2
